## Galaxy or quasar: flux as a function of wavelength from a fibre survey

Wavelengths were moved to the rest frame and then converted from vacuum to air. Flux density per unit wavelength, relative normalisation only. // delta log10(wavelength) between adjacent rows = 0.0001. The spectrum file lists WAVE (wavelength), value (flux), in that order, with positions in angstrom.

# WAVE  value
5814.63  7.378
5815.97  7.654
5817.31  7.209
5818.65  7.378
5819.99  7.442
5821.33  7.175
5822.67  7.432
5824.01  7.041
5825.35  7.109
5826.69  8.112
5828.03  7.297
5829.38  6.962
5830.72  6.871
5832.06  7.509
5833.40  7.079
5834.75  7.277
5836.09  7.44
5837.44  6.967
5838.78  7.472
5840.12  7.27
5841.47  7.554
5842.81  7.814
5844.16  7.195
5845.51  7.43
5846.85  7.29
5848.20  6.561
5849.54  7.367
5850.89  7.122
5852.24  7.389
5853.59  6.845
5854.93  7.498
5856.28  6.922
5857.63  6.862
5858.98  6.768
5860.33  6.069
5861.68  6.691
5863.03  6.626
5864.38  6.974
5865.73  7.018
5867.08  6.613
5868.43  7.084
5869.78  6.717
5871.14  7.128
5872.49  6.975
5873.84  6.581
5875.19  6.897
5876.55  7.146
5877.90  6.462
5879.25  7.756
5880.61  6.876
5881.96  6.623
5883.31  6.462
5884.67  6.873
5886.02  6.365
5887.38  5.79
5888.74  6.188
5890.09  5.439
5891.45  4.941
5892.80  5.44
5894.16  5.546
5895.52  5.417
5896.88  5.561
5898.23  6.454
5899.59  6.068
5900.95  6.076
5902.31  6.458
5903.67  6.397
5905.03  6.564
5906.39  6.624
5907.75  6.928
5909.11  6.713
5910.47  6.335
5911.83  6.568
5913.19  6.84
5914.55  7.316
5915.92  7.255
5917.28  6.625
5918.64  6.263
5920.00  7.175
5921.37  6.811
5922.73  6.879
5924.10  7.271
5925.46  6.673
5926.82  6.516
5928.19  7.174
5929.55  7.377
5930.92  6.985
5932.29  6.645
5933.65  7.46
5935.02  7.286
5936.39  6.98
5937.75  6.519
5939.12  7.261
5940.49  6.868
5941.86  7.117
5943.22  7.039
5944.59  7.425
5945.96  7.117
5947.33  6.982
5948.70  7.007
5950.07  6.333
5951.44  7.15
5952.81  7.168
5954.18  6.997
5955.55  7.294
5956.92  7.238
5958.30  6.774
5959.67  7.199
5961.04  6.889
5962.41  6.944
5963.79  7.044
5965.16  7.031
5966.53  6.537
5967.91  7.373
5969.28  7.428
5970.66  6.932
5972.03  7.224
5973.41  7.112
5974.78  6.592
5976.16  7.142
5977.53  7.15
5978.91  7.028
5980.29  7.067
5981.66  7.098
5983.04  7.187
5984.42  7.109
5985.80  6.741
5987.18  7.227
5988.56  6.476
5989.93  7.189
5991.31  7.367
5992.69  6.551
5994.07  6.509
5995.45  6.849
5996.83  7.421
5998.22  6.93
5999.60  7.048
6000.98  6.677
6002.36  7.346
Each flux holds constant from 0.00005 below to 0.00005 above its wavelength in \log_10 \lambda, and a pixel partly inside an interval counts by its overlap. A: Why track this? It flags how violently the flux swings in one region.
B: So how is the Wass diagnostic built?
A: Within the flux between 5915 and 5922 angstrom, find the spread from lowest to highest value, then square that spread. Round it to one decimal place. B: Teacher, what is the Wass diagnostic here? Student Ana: 1.0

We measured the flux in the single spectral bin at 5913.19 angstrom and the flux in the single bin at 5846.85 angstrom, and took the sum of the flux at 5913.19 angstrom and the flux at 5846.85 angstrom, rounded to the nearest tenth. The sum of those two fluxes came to 14.1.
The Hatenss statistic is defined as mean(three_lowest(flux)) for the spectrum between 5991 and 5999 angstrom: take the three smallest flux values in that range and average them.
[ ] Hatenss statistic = 6.64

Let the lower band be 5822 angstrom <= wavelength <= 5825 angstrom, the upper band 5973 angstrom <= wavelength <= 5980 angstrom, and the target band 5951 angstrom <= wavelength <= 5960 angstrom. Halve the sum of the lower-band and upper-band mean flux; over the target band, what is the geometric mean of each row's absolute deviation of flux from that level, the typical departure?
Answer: 0.10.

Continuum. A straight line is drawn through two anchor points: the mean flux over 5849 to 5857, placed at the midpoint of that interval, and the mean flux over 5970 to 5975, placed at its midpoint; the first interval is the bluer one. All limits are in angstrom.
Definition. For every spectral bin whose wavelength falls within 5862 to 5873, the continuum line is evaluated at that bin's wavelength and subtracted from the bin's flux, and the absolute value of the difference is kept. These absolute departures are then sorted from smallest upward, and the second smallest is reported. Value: 0.08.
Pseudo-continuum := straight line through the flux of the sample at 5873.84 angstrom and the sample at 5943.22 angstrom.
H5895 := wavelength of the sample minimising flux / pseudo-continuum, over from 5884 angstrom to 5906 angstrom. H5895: 5891.45 angstrom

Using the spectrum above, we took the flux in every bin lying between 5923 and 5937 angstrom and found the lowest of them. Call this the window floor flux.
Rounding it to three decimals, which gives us 6.516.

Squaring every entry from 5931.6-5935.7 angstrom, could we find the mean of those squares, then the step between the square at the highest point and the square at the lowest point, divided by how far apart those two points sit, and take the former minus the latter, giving 47.7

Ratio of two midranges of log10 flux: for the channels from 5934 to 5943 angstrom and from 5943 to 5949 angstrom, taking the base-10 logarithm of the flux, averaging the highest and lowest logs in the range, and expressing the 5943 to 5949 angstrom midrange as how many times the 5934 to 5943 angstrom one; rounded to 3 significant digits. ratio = 1.02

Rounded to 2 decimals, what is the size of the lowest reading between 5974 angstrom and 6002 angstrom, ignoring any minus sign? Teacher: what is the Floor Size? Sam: 6.48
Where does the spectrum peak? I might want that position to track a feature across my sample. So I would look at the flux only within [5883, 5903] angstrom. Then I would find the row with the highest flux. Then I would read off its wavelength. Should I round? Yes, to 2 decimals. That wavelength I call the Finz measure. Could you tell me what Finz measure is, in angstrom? 5884.67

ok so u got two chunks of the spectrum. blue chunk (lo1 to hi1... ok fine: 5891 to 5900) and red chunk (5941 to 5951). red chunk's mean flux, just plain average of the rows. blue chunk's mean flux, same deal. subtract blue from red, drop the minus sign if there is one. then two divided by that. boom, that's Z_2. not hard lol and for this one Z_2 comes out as 1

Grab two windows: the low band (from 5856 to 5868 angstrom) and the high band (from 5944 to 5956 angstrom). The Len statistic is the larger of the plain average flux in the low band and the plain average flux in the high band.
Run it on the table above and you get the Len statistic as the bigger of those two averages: 7.05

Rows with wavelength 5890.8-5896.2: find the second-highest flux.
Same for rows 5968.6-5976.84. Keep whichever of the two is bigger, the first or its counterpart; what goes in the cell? 7.22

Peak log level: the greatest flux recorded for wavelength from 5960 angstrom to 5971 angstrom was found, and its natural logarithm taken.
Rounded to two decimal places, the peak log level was 2.01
